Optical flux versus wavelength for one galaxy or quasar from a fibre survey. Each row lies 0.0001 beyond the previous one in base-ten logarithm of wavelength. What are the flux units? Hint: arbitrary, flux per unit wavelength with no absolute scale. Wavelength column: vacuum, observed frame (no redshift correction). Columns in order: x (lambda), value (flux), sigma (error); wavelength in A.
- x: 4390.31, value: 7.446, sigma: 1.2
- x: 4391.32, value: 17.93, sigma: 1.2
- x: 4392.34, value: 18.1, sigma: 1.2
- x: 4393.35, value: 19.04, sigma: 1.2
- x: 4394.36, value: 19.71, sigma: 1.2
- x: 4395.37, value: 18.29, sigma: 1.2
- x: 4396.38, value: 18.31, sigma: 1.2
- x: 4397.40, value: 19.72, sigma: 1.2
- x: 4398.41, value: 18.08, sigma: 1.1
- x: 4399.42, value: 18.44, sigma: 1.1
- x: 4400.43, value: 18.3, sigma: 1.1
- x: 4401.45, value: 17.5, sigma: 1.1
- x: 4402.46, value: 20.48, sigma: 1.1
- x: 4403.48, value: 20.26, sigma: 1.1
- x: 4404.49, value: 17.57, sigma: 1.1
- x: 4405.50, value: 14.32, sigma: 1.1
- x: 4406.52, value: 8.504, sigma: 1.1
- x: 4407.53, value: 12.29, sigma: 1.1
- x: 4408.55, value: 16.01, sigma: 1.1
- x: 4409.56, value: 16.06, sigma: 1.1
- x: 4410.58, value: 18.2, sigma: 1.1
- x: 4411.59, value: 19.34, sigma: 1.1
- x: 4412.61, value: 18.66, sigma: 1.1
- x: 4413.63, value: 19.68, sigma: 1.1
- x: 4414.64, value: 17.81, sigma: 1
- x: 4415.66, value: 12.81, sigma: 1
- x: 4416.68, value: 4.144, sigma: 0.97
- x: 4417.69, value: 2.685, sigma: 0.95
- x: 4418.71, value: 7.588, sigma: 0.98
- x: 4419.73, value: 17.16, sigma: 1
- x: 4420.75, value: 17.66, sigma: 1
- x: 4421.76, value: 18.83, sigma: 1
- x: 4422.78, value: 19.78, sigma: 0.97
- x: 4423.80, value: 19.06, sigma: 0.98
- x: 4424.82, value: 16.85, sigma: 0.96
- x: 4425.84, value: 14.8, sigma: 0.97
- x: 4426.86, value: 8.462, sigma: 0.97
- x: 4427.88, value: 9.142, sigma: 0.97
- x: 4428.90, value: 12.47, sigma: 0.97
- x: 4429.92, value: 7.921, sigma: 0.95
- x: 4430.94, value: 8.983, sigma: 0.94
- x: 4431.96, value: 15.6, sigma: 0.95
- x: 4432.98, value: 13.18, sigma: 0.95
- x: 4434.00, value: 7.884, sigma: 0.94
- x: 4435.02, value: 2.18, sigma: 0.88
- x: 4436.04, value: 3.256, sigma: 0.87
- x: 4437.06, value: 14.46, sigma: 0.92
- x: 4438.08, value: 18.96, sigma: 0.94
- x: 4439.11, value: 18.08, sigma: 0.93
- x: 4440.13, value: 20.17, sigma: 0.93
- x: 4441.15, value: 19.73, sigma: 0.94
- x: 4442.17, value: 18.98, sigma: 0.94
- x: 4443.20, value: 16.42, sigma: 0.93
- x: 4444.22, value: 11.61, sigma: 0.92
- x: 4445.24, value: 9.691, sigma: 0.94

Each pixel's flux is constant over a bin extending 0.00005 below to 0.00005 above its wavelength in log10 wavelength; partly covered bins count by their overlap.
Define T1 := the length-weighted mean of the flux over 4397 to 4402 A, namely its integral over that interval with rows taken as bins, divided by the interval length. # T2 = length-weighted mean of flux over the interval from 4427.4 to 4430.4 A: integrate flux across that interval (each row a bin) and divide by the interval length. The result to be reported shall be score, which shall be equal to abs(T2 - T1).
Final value 8.6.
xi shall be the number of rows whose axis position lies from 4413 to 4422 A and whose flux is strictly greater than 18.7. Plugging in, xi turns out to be 2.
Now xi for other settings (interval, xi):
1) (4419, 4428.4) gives 3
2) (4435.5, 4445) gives 4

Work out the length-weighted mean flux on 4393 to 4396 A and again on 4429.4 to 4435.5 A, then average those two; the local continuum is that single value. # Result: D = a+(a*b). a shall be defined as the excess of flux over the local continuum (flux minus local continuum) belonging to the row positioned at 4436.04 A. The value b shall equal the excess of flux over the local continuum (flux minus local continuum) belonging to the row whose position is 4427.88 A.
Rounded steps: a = -10.9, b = -5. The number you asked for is 44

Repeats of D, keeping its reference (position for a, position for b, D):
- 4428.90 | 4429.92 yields 9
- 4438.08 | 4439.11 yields 23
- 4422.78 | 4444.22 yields -9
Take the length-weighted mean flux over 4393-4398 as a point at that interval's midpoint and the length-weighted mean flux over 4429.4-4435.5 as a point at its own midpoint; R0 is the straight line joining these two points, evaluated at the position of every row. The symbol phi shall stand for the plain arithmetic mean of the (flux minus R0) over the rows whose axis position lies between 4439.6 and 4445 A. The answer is 11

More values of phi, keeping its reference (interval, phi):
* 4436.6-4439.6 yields 9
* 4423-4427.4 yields 4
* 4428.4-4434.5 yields 1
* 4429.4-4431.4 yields -1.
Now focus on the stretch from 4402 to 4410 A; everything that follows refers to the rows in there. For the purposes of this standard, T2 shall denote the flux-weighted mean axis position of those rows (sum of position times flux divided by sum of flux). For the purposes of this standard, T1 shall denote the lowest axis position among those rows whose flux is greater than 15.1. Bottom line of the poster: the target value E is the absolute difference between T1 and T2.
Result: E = 3.3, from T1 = 4402.46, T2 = 4405.7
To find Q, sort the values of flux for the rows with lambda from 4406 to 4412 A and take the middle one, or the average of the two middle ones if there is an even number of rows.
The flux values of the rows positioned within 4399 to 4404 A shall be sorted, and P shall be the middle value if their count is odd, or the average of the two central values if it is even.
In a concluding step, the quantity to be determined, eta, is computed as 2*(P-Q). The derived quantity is 5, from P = 18.4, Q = 16.0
